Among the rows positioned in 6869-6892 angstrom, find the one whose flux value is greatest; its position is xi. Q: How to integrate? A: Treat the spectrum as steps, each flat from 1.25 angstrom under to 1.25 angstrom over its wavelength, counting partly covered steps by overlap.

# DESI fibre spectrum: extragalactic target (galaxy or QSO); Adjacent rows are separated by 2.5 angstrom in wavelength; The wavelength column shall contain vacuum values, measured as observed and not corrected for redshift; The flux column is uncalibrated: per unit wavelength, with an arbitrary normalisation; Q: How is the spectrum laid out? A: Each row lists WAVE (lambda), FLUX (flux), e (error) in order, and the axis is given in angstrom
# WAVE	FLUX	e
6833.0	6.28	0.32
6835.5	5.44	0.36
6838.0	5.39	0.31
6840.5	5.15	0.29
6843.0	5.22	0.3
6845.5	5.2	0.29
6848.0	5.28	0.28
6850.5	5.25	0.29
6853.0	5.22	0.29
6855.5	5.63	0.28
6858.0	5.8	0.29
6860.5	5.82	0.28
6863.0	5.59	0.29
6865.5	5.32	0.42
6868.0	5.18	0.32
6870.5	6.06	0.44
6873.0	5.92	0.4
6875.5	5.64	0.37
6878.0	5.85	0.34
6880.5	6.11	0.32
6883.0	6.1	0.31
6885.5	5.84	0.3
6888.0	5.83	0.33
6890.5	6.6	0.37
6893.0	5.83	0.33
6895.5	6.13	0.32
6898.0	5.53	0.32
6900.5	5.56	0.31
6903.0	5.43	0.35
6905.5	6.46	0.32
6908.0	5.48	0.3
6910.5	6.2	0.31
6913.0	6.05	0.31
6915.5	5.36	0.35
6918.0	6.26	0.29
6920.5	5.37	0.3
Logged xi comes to 6890.5 angstrom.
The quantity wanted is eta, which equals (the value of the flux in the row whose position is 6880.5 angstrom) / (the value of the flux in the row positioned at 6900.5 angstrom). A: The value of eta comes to 1.10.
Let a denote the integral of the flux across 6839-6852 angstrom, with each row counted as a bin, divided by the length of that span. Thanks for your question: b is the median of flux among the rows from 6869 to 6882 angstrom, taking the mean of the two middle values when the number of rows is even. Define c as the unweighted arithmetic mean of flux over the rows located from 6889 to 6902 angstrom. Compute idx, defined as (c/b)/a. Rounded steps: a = 5.2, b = 5.92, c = 5.93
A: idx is 0.192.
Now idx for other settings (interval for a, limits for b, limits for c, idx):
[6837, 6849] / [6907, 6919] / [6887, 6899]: 0.189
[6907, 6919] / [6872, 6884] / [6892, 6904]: 0.164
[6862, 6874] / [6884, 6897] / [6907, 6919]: 0.179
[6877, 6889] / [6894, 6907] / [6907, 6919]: 0.177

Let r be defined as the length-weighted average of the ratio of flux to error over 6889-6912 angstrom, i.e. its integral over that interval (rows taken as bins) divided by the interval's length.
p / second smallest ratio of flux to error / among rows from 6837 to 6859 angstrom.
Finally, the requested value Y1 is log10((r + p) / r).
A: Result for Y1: 0.29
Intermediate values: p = 17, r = 18.2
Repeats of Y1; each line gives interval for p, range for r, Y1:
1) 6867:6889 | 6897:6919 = 0.26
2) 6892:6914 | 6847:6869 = 0.29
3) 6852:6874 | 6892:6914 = 0.24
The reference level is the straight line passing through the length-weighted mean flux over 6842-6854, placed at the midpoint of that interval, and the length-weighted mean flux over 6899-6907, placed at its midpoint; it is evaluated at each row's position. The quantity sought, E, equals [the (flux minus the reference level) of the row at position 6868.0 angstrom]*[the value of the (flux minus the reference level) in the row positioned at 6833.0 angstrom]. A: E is -0.31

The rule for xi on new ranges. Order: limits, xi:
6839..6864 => 6860.5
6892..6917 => 6905.5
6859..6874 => 6870.5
